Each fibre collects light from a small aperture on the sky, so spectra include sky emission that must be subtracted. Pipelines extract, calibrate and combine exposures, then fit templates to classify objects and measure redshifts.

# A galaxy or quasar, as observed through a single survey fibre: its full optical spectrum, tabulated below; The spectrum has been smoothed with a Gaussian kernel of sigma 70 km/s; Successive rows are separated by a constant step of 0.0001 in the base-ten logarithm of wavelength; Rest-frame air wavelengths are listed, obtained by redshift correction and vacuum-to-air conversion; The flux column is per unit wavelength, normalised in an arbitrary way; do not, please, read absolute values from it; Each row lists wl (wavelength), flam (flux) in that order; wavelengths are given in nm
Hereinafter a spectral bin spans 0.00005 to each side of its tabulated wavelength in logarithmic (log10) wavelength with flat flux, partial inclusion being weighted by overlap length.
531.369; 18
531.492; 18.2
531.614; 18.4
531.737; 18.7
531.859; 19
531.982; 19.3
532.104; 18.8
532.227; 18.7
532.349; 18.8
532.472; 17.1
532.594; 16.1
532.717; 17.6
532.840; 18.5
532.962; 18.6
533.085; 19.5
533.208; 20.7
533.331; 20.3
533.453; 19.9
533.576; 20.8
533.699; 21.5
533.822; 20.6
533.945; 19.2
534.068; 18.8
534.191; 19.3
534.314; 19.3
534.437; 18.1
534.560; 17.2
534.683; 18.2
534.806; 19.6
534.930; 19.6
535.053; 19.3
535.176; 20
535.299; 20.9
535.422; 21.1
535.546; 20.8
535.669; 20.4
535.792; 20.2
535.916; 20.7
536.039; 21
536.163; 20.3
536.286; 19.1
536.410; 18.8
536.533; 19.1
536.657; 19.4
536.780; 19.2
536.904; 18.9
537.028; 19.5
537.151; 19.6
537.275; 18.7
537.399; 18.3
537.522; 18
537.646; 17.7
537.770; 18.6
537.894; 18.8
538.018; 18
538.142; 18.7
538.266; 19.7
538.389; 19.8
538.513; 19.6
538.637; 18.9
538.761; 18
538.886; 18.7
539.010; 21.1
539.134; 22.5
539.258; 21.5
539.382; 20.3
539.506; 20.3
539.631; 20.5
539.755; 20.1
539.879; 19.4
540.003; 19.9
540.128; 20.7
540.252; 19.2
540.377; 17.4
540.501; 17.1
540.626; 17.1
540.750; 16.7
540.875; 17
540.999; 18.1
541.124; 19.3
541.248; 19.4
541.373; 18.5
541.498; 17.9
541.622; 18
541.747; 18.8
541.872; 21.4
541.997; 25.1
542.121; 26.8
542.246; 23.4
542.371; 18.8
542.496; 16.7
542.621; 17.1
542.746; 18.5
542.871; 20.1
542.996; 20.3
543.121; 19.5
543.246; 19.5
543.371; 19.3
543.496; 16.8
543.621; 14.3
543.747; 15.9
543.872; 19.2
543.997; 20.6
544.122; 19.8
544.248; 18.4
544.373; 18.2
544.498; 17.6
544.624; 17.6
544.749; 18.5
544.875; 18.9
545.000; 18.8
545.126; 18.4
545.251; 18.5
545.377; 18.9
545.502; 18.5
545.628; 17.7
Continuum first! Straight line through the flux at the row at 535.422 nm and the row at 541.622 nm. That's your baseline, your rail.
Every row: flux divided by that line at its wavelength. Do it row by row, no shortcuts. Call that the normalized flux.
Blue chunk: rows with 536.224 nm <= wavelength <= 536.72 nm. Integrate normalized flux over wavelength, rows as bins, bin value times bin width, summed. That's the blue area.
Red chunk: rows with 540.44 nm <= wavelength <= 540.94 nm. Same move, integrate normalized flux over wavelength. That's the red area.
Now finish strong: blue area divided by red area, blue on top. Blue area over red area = 1.00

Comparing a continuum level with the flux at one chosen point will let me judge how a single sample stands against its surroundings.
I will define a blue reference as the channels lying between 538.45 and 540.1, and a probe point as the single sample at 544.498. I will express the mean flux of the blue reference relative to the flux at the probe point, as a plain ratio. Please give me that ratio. 1.14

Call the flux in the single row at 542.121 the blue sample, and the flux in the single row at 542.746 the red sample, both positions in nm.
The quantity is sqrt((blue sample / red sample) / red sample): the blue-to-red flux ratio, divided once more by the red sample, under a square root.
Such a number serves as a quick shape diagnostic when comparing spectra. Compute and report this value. 0.280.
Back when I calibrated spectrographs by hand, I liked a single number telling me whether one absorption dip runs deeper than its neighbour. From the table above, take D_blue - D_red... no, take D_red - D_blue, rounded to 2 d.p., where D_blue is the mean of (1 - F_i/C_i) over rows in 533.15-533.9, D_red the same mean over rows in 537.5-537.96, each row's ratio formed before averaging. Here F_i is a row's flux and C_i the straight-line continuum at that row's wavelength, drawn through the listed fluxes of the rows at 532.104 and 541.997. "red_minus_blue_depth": 0.23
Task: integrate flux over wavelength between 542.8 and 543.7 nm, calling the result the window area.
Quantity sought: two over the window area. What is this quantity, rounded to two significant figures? 0.12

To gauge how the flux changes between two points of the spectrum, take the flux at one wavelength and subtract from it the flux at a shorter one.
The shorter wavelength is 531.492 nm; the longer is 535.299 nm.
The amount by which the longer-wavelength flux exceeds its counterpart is 3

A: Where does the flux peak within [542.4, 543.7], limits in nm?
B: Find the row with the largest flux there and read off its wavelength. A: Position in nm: 542.996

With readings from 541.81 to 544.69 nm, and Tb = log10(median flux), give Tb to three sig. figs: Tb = 1.28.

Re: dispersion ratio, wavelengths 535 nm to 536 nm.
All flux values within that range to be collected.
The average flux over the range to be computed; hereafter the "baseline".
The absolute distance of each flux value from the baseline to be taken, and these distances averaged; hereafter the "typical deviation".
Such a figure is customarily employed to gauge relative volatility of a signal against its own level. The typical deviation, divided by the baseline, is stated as 0.02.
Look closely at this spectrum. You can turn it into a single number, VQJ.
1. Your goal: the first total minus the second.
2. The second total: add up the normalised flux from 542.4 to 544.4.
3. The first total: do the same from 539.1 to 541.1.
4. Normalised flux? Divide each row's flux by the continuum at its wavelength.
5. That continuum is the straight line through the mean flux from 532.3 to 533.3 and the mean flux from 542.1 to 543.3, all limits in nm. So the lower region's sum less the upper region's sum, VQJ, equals 1.1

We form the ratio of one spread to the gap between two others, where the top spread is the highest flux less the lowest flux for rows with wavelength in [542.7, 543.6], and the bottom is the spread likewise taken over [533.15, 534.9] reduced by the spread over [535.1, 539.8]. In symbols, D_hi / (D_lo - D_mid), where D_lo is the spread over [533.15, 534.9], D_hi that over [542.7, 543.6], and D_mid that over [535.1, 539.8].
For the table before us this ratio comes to -7.0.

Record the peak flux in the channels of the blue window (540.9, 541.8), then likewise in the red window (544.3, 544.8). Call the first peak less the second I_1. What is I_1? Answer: 1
